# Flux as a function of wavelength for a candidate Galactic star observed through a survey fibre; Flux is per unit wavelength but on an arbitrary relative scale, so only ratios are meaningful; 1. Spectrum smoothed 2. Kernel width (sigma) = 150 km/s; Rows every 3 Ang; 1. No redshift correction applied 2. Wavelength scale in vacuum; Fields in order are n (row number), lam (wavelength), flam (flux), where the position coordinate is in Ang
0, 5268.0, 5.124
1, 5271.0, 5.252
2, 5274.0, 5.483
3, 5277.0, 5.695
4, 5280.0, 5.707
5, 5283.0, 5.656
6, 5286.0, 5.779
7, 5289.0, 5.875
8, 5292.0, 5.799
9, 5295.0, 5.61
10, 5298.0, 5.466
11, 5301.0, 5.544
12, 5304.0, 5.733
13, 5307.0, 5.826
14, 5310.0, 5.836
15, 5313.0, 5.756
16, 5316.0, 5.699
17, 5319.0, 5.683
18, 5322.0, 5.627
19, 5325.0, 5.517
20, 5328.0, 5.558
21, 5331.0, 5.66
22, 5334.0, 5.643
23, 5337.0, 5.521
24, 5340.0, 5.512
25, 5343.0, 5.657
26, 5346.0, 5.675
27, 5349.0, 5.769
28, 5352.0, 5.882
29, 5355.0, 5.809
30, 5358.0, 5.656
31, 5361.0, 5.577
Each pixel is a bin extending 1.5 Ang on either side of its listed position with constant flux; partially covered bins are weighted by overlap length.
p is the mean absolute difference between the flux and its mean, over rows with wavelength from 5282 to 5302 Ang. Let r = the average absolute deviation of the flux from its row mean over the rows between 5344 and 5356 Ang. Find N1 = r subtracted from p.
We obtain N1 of 0.06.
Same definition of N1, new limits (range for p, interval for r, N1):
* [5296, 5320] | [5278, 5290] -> 0.02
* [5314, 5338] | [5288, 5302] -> -0.08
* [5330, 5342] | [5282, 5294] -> 0.01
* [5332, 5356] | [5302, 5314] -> 0.06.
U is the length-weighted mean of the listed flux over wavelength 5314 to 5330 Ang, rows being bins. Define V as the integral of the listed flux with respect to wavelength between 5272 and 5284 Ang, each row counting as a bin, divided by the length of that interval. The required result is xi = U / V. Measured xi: 1.00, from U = 5.62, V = 5.62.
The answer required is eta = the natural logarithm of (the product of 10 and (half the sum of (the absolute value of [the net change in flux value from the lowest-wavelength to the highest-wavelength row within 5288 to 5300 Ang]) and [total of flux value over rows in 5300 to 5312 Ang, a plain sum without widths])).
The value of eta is 4.760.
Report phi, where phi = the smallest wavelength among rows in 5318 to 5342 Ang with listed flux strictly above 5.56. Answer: 5319.0 Ang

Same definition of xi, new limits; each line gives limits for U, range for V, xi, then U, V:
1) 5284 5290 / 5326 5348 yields 1.04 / 5.81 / 5.61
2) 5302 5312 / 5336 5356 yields 1.02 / 5.78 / 5.69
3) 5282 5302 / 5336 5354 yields 1.00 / 5.68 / 5.68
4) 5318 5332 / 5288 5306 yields 0.99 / 5.60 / 5.67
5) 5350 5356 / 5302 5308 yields 1.01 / 5.84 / 5.76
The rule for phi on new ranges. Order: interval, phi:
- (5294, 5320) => 5295.0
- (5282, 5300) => 5283.0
